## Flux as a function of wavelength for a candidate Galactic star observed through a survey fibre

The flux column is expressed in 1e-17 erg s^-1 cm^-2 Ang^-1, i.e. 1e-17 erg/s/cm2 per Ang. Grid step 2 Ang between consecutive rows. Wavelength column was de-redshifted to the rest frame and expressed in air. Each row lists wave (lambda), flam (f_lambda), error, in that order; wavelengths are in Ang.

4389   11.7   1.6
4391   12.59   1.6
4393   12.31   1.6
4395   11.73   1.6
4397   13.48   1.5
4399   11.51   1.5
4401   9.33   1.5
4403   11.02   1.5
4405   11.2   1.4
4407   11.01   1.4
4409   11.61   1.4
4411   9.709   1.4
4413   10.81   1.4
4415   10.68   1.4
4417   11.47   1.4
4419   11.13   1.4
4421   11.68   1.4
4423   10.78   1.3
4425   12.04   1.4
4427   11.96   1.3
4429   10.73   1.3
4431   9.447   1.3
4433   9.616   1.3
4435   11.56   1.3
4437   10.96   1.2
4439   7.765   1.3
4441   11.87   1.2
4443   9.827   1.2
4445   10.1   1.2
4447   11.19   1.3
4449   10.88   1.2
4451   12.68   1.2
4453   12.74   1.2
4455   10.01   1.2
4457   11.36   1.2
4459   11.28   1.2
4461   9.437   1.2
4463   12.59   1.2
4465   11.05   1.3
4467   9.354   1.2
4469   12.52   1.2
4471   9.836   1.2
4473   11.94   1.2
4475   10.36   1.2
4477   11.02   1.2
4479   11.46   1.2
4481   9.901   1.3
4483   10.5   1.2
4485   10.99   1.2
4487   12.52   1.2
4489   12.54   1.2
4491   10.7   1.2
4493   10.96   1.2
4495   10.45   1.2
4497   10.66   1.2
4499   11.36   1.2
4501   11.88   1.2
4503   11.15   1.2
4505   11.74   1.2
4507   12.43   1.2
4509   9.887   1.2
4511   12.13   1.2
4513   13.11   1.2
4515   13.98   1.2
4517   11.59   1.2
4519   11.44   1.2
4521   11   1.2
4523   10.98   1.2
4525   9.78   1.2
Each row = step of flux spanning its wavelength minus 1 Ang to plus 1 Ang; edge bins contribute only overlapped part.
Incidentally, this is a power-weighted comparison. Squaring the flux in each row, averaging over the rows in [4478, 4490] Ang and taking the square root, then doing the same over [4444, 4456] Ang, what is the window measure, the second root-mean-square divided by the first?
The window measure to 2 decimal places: 1.00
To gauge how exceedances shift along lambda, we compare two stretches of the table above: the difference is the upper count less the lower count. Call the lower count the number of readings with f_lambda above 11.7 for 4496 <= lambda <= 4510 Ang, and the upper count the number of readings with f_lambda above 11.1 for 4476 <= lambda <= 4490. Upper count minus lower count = 0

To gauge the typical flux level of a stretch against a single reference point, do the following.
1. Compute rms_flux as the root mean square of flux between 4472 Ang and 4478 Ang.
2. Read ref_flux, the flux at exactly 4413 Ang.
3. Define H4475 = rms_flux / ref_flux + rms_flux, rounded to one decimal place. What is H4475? 12.2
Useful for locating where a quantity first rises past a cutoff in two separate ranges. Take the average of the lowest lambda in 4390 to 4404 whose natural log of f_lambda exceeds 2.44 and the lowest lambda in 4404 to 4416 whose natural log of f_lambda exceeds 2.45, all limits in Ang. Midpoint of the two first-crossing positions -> 4400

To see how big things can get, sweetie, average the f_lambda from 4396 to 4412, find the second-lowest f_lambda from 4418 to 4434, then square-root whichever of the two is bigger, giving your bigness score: 3.33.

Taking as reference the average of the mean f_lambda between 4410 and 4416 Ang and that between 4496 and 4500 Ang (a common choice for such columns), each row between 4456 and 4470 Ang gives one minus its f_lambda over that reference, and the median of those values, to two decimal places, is -0.05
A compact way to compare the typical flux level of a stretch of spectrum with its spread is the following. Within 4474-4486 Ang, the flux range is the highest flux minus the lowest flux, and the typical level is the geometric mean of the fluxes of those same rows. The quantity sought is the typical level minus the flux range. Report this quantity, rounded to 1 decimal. 9.1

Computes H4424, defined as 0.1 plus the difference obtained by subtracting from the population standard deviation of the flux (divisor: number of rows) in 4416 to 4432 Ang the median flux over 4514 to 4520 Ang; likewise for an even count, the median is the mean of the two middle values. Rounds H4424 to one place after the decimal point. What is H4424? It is -10.7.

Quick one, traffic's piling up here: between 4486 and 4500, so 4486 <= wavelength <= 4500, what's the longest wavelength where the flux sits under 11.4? 4499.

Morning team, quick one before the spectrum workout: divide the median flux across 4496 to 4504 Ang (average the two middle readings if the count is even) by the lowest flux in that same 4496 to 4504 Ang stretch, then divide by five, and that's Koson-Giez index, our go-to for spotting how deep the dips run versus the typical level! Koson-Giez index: 0.211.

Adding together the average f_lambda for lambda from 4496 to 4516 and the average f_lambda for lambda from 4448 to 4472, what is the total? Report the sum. 23.0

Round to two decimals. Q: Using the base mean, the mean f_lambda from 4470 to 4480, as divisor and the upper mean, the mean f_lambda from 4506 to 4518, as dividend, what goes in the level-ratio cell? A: 1.12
